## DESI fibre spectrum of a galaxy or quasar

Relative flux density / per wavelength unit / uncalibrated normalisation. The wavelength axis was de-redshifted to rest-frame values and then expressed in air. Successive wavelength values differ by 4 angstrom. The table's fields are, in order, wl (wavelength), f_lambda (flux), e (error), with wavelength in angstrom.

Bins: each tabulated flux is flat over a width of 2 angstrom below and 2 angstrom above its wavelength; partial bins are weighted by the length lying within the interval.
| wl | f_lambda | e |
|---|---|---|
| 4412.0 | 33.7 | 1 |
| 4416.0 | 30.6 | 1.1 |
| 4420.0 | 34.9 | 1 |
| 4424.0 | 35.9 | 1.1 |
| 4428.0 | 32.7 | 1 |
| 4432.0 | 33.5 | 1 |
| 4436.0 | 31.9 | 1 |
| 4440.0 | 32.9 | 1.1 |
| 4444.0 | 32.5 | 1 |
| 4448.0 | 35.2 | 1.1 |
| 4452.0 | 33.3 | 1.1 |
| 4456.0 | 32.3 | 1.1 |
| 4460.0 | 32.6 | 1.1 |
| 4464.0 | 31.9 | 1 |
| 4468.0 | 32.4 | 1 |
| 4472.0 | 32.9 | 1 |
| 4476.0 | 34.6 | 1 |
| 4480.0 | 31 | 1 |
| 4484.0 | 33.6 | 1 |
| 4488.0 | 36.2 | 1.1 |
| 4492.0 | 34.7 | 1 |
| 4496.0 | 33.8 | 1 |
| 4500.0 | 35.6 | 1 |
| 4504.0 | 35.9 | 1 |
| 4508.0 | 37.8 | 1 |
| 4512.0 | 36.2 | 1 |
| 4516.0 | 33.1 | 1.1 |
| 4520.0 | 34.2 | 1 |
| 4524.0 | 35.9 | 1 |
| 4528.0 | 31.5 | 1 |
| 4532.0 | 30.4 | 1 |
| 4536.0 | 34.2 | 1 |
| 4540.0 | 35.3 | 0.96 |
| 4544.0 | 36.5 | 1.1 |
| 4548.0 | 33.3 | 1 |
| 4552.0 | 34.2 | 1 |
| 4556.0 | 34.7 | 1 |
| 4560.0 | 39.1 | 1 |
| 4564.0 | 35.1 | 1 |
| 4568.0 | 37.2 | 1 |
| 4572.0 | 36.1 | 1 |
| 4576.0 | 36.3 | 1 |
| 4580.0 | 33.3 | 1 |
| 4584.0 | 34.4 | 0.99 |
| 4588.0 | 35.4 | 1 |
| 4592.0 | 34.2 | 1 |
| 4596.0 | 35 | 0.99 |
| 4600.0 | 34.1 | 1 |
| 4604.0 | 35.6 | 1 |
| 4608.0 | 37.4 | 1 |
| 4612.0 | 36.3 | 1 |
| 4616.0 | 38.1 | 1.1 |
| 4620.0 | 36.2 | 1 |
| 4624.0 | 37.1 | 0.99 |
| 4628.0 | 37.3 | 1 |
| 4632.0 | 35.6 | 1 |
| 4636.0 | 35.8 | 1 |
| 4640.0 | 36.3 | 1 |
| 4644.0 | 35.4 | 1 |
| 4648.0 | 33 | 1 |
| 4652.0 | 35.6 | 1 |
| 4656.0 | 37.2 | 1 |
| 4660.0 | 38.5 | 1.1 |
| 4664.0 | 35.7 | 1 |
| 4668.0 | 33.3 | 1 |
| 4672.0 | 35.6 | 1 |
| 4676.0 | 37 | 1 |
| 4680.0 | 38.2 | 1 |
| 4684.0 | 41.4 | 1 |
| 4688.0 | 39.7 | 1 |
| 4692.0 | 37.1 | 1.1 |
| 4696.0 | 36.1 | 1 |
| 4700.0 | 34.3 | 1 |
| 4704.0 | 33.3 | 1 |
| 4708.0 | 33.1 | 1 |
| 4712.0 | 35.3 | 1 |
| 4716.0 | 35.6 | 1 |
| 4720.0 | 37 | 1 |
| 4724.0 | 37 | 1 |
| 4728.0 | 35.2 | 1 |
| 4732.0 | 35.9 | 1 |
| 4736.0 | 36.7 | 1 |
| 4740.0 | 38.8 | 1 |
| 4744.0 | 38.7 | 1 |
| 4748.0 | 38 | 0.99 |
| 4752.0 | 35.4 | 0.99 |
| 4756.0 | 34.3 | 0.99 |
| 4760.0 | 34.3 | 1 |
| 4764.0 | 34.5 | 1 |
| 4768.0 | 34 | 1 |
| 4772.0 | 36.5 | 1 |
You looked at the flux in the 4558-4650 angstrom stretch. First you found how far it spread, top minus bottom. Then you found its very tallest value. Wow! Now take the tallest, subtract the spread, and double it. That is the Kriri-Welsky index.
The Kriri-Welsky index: 66.0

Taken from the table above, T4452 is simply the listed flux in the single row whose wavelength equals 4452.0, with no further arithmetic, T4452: 33.3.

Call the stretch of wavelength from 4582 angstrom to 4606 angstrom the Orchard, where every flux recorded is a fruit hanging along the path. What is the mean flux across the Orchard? 34.8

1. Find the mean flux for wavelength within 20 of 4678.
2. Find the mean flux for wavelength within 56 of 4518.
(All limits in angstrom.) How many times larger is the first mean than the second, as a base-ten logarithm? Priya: 0.033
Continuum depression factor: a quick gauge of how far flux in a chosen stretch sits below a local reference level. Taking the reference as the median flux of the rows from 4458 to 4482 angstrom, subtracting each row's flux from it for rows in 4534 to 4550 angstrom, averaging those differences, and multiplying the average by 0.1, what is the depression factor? -0.23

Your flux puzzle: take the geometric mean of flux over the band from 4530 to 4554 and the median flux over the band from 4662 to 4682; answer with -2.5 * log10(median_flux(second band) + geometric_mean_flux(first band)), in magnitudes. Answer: -4.61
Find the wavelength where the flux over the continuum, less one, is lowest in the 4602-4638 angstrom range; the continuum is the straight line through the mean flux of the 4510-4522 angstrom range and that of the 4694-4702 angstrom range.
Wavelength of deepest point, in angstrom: 4632.0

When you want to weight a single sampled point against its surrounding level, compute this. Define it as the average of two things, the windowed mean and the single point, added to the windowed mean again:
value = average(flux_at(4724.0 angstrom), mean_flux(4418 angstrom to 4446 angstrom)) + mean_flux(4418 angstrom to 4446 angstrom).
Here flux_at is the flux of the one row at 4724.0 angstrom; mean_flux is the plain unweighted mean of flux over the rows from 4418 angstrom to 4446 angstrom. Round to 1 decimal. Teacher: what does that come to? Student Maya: 68.7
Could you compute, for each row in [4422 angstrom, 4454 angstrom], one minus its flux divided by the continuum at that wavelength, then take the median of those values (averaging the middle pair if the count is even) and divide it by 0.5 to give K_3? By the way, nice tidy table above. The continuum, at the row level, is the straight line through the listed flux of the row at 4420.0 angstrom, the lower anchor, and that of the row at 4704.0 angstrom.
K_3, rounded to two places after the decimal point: 0.10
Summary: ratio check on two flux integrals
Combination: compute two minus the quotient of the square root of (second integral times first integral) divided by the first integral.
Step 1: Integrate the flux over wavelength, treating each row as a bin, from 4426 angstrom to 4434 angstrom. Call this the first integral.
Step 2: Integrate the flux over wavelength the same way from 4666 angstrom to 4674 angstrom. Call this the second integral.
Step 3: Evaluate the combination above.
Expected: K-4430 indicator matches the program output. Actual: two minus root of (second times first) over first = 0.98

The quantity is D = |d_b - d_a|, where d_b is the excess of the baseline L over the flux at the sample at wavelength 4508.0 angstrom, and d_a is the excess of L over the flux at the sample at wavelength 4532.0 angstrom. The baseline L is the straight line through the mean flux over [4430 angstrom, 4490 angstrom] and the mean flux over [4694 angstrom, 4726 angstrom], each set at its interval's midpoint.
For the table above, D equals 8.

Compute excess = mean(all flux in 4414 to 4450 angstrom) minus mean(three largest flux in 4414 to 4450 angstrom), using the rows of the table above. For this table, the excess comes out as -2.0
